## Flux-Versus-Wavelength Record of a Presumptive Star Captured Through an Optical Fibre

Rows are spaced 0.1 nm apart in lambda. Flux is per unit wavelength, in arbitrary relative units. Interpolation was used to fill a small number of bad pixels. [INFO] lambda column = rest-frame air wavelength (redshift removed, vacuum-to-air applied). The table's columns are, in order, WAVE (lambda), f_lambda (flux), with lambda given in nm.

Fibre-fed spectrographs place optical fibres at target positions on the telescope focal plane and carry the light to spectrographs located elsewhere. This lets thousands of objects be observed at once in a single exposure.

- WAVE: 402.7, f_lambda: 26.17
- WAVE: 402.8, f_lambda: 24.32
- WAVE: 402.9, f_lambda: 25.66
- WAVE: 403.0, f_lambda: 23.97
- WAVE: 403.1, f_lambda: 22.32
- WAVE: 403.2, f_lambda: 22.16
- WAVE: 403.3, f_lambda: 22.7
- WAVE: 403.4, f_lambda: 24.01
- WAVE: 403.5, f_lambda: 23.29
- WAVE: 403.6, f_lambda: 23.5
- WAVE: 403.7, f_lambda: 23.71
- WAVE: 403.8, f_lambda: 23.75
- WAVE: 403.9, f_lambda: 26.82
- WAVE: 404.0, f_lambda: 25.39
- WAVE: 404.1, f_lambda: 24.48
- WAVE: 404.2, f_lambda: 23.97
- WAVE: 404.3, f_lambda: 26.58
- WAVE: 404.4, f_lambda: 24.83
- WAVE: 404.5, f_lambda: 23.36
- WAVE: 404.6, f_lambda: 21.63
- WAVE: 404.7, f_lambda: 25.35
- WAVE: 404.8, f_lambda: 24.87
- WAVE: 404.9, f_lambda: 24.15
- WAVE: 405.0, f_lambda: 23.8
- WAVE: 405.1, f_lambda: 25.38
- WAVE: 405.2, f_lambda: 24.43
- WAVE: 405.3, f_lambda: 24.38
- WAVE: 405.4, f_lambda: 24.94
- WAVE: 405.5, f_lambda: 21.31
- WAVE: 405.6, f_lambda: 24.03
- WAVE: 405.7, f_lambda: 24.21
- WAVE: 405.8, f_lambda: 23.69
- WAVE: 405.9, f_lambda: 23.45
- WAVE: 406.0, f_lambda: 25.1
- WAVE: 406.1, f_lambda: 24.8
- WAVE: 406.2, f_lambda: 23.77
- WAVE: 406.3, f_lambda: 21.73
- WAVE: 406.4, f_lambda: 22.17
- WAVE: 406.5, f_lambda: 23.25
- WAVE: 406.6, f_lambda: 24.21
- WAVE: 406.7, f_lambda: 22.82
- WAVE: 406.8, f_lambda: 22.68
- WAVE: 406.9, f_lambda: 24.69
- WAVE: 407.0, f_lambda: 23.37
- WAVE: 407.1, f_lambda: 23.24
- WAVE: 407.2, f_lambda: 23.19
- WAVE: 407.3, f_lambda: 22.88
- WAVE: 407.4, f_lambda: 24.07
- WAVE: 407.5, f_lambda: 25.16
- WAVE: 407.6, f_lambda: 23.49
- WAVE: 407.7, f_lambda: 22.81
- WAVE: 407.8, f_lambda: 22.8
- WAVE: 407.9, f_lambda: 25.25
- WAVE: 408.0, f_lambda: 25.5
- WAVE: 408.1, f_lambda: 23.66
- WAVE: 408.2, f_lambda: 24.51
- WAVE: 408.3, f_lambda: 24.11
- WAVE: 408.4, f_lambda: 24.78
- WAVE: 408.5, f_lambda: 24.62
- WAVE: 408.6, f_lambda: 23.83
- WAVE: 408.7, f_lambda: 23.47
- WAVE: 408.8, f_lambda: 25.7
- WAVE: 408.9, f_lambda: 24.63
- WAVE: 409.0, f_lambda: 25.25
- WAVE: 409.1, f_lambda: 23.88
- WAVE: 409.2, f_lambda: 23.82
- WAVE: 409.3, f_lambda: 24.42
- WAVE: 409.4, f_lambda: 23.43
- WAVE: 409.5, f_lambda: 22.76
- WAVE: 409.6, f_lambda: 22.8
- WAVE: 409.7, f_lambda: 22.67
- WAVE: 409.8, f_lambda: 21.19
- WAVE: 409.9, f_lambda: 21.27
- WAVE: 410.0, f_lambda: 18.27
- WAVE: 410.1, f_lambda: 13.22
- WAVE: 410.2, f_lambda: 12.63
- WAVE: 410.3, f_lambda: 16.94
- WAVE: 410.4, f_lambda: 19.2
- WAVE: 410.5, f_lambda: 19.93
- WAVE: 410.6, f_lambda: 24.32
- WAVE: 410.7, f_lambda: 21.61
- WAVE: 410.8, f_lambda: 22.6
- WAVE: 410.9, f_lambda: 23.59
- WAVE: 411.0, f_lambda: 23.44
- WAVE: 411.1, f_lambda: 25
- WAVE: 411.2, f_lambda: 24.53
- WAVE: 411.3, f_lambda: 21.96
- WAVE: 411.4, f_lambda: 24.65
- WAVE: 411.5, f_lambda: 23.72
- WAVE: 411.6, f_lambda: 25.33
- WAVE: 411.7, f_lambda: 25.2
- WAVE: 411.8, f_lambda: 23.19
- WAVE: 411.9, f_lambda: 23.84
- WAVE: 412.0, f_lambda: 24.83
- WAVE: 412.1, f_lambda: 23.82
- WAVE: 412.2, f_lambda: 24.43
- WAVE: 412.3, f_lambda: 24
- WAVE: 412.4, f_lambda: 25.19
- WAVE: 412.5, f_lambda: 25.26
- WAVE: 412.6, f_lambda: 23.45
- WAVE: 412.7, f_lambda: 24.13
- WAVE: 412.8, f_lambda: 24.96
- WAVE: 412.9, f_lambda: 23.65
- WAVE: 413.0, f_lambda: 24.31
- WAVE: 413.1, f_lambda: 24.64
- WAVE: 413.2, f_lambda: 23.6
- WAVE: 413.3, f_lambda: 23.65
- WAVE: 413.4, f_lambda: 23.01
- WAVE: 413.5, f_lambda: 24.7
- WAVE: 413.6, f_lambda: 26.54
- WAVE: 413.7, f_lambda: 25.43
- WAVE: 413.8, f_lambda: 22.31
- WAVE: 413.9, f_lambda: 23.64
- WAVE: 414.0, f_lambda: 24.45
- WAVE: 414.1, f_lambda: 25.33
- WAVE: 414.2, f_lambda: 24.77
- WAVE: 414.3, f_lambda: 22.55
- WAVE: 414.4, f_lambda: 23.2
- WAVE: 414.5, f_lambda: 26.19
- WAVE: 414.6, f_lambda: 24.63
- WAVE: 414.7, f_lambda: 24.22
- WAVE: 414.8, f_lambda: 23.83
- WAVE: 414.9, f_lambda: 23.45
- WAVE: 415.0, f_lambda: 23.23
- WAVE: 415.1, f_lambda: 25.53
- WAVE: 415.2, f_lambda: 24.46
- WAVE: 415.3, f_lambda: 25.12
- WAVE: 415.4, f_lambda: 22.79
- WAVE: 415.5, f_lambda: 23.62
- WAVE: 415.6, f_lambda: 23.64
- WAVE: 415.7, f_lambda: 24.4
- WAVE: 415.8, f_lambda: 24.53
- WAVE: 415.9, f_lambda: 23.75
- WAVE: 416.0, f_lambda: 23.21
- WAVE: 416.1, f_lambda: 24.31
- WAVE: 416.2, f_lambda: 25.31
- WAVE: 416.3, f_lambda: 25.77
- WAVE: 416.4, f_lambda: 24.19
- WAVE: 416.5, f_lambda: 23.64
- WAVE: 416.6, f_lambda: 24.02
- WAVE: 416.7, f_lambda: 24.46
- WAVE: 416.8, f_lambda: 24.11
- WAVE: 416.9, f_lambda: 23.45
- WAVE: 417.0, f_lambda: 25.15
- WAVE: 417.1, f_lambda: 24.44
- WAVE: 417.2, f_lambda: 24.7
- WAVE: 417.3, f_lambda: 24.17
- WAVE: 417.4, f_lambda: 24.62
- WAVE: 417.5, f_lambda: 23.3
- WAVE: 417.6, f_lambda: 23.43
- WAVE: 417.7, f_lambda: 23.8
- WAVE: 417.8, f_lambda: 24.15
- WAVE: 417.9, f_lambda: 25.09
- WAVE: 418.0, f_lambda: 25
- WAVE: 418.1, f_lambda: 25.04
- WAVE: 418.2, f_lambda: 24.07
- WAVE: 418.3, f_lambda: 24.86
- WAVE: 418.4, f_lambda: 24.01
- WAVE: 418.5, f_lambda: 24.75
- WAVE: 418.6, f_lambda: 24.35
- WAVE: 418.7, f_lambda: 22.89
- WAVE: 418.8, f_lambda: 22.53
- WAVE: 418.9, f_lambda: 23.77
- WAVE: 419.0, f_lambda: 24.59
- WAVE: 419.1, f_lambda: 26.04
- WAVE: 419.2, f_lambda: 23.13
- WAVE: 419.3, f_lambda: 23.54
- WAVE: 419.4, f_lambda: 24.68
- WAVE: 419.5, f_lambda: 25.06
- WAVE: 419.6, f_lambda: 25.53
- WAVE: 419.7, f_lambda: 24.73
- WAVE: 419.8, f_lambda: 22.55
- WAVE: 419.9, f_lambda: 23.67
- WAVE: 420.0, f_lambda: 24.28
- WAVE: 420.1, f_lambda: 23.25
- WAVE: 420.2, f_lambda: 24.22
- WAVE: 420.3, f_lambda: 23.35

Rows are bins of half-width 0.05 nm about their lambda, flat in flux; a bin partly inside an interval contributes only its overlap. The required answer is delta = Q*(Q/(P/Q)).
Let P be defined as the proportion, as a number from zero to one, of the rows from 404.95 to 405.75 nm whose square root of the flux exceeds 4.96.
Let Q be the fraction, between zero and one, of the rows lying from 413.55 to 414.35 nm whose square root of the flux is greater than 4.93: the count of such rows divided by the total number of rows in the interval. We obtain 0.98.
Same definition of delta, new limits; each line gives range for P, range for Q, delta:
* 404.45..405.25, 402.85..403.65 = 0.01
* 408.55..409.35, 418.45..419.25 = 0.33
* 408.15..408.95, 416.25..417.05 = 0.11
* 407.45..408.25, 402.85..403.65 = 0.01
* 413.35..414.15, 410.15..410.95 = 0.00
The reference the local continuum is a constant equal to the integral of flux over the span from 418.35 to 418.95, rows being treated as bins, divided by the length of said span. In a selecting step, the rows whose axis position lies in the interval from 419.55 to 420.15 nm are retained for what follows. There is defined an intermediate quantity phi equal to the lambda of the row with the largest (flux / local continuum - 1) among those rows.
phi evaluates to 419.6 nm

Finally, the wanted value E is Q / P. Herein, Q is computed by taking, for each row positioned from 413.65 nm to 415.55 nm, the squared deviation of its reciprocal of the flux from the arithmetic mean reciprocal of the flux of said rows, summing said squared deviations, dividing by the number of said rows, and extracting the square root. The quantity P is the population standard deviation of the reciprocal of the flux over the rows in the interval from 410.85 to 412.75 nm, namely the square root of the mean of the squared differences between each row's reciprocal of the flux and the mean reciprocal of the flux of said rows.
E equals 1.22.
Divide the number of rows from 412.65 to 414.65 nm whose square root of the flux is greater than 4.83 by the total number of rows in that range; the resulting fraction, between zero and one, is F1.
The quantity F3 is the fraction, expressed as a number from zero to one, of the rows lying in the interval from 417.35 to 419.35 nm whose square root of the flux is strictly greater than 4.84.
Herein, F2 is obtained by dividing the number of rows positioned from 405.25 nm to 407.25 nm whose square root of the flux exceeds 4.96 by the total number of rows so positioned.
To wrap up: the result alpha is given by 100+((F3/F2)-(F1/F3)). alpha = 103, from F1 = 0.80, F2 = 0.20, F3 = 0.80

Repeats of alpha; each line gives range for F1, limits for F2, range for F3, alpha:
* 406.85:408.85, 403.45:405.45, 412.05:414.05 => 101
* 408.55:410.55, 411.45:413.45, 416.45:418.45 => 102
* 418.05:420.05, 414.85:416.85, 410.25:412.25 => 102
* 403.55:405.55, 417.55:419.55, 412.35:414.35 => 101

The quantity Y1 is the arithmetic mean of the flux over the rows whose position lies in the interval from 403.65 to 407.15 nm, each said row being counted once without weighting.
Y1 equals 24.0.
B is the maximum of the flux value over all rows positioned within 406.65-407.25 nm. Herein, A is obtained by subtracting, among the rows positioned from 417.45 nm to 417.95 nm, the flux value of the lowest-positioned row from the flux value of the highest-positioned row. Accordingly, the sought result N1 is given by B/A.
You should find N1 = 14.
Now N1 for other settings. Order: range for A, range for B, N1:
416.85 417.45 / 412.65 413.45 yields 21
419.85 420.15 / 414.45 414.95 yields -62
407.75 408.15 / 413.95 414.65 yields 30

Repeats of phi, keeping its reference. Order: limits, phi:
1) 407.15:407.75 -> 407.5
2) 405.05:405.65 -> 405.1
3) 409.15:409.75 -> 409.3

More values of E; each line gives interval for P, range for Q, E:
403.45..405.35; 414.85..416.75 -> 0.69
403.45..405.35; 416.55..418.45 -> 0.48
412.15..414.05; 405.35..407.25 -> 1.19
